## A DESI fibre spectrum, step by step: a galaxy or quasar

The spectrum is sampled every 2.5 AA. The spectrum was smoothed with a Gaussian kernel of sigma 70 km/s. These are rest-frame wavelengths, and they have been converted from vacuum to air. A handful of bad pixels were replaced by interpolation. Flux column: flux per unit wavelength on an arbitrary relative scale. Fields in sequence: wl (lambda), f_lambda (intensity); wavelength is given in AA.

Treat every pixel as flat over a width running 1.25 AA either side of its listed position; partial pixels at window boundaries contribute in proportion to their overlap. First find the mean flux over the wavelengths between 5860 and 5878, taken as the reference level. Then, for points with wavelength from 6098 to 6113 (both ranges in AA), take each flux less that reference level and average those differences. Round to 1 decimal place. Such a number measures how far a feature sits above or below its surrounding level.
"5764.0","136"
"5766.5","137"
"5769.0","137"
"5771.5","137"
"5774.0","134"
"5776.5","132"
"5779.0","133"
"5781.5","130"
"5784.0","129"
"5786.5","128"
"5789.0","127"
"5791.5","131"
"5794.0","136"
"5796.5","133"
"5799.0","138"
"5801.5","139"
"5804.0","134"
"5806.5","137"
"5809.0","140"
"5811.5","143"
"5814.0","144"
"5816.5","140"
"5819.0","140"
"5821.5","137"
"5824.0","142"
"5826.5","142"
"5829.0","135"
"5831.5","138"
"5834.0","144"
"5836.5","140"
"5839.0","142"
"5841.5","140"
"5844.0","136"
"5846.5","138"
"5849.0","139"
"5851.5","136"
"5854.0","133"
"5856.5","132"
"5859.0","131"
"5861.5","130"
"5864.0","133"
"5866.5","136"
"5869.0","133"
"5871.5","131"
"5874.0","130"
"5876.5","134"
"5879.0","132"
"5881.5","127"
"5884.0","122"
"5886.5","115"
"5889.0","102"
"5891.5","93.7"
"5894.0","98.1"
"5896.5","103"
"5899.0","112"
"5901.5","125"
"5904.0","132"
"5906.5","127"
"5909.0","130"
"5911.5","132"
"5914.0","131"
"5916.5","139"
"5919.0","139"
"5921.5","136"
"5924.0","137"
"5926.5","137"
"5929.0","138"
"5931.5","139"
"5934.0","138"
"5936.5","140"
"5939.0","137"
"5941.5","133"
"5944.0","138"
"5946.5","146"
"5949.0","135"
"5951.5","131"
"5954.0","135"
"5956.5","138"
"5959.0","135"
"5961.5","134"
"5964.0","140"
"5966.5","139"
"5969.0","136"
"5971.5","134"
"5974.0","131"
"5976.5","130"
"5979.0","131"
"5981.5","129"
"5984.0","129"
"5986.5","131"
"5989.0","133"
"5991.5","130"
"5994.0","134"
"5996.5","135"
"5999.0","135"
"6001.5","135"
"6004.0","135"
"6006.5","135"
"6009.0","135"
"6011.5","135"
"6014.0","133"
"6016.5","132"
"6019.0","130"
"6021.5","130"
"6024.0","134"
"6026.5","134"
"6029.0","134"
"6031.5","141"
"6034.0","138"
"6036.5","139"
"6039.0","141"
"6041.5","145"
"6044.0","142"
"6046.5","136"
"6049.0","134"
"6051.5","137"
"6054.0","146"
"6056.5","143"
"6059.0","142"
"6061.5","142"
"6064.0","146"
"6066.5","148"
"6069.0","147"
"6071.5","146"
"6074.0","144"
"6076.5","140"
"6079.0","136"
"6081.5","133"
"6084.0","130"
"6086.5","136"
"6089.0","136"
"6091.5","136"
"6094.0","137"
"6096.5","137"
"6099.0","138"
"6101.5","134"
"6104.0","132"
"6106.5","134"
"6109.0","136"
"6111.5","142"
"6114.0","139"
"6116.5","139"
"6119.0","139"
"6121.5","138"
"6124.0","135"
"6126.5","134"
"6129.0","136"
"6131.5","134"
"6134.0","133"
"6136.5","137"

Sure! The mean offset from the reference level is 3.6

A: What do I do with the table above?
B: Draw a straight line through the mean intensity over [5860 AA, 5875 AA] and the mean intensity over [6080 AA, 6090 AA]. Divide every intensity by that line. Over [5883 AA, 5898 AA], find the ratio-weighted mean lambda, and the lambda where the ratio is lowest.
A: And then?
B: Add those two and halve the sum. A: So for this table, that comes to 5890.7 AA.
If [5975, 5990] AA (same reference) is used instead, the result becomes 5983.4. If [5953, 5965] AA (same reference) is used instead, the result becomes 5960.3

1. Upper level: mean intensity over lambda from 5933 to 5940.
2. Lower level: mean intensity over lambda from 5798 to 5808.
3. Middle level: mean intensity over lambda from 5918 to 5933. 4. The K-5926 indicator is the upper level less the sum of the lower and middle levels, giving -136.3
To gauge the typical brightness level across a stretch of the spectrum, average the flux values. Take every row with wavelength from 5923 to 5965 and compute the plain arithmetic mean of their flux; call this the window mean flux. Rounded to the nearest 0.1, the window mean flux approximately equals 137.1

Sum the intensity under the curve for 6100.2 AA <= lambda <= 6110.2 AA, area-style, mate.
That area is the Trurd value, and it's 1340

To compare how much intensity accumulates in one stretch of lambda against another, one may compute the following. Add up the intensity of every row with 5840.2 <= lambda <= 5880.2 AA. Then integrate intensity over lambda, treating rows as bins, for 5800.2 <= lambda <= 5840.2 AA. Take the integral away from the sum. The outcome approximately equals -3448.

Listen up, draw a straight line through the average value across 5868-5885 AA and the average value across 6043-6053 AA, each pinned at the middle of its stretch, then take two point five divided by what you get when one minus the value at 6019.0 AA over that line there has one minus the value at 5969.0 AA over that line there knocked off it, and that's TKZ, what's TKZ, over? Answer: 42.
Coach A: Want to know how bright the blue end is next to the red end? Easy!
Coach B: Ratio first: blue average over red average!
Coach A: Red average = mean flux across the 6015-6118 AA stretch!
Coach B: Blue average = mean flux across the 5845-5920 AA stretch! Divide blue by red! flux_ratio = 0.92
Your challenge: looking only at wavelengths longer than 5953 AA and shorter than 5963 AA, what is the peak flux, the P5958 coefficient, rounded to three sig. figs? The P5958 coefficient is 138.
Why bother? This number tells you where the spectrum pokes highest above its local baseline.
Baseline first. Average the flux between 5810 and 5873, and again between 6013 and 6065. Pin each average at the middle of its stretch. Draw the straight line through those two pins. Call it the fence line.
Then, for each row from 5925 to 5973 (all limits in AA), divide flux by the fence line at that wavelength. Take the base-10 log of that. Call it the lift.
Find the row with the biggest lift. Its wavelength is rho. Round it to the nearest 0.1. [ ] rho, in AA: 5946.5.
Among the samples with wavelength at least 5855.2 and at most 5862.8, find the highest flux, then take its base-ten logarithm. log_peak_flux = 2.12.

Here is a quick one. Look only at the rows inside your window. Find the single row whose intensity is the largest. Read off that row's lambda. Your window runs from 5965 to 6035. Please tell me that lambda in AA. 6031.5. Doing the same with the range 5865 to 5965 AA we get 5946.5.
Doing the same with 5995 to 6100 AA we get 6066.5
